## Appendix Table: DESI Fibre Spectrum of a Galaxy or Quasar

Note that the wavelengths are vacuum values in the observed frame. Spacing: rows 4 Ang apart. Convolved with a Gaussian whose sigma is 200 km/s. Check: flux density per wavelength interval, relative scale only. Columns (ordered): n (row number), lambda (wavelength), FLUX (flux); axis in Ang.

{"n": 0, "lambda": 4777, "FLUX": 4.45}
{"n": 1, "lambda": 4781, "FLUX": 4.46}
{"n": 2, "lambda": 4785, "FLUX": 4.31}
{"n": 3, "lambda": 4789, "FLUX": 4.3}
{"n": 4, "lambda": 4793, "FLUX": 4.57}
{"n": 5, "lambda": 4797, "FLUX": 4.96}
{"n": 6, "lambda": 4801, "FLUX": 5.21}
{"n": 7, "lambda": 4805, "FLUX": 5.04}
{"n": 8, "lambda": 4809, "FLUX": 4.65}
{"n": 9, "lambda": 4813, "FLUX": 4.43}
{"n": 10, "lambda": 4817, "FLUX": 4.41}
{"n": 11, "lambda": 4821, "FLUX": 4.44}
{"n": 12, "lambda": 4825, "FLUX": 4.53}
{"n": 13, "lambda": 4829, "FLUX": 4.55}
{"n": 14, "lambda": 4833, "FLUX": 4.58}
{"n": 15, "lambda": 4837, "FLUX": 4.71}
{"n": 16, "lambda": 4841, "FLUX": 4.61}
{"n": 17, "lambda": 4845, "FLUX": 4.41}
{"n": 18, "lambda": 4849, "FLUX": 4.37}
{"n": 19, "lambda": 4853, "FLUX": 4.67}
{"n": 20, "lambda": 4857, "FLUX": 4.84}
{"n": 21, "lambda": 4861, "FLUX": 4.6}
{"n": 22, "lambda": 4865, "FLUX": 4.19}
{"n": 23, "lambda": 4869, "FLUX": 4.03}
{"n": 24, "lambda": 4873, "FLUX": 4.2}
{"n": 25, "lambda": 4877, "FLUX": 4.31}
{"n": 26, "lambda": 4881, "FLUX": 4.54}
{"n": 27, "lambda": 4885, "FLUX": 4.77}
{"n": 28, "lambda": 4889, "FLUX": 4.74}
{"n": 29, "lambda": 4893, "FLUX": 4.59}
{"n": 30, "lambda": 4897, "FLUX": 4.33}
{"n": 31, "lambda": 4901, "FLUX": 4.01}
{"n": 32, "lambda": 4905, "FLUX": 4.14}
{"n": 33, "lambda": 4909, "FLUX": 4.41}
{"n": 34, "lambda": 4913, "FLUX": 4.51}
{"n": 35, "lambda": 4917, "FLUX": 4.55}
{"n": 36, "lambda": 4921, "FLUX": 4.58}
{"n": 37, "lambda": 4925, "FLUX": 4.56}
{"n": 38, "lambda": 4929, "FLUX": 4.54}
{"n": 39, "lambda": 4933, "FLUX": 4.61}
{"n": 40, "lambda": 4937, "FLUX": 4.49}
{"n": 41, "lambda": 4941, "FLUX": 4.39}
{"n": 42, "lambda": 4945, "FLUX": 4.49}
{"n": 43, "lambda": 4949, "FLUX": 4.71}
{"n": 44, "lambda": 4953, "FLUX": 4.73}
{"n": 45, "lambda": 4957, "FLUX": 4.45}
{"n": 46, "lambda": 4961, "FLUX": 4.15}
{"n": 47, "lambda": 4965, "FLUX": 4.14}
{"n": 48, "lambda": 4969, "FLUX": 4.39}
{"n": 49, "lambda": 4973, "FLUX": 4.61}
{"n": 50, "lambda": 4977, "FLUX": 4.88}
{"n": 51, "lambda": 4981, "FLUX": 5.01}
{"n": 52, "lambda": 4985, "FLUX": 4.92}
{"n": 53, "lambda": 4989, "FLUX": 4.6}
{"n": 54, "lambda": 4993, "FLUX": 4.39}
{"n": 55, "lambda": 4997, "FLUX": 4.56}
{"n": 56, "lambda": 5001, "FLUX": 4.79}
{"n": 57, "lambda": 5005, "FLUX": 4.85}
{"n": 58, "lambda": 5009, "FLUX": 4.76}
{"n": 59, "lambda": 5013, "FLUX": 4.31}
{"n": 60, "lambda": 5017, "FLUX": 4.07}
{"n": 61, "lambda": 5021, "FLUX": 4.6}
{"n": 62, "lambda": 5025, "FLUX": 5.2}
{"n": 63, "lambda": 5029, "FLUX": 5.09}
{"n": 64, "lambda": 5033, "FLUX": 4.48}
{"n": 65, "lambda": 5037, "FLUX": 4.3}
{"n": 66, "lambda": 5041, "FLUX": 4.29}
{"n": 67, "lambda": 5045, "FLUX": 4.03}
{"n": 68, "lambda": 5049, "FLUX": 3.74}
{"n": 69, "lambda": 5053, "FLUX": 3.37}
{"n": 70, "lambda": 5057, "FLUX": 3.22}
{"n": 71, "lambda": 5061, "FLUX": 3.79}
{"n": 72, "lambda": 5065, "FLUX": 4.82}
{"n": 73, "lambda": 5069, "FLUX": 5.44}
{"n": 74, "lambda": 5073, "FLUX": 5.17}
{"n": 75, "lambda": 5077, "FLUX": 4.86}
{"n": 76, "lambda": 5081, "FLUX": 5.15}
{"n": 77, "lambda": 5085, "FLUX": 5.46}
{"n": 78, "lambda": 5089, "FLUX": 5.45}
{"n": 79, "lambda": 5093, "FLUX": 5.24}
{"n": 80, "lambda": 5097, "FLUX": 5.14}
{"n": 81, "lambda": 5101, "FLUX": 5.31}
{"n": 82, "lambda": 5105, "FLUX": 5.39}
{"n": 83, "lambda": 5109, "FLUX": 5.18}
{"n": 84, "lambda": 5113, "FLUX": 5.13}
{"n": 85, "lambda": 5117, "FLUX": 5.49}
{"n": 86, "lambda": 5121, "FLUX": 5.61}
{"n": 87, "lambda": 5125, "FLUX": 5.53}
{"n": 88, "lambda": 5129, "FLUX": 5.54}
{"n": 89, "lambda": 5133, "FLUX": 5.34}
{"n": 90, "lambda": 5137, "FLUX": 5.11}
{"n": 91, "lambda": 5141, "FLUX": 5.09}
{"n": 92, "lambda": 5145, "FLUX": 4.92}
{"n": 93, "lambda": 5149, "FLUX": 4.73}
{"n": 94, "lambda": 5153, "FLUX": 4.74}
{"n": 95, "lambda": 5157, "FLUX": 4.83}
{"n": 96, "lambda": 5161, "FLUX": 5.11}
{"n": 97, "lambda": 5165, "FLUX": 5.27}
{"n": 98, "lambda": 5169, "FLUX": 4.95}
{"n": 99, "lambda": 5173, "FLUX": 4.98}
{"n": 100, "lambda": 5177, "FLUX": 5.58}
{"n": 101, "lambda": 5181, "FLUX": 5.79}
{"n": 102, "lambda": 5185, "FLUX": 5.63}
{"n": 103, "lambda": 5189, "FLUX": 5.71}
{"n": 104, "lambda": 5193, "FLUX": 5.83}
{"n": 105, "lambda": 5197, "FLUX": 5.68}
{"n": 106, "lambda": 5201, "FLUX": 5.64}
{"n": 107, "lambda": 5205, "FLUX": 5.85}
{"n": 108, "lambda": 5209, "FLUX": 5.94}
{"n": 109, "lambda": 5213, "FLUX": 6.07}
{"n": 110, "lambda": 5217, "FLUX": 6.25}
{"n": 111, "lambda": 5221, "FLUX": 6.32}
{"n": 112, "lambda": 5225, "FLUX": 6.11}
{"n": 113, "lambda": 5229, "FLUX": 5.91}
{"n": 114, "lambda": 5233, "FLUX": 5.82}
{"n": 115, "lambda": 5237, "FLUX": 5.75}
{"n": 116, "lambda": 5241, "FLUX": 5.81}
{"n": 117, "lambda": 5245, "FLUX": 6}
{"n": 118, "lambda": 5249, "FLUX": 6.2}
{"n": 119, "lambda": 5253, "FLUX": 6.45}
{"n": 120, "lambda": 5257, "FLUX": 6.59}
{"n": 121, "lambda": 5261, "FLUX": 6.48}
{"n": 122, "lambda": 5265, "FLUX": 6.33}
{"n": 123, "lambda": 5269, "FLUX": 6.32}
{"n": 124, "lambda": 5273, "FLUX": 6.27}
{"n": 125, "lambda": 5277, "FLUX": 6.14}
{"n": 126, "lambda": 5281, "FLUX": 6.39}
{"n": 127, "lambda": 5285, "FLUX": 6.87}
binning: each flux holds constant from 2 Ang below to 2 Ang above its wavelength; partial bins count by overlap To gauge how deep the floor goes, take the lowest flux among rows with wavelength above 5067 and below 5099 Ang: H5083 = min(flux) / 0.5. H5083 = 9.7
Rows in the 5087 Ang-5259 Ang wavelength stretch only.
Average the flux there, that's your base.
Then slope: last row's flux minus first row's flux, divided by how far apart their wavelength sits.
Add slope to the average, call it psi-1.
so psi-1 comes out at 5.57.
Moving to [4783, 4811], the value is 4.73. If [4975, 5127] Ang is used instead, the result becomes 4.78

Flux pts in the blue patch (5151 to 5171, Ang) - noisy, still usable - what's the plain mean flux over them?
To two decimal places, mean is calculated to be 4.98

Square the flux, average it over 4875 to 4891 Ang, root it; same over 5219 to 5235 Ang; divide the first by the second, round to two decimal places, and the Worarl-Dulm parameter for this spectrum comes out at 0.76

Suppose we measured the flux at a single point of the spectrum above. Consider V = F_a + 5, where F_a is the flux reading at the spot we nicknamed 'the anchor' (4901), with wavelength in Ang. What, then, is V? 9.0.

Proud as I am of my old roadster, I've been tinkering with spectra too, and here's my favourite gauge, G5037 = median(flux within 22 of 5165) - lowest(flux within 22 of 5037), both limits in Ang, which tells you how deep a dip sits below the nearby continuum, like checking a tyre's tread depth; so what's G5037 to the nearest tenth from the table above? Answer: 1.8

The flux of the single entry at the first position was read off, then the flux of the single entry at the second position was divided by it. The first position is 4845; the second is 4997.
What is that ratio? 1.03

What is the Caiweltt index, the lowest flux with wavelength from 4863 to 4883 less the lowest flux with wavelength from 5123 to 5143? -1.1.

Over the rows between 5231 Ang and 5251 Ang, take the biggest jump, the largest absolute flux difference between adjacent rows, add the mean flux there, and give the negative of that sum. -6.1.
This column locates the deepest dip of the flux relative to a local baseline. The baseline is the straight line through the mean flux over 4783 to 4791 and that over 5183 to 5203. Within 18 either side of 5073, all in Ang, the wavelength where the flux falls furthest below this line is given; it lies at 5057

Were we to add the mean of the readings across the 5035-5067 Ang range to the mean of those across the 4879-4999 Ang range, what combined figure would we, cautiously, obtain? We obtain 8.5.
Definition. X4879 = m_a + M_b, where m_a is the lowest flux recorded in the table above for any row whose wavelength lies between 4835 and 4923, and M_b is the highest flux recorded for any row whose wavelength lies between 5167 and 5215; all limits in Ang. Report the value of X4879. 10.1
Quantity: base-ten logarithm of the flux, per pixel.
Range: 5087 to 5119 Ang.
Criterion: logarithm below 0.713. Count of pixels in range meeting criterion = 2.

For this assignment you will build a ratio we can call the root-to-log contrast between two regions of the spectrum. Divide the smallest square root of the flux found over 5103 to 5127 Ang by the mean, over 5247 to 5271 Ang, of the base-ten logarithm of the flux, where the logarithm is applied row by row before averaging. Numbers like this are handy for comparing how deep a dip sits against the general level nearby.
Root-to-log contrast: 2.81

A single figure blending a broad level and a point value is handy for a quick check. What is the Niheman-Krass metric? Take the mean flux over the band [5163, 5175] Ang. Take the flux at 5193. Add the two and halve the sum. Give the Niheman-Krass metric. 5.4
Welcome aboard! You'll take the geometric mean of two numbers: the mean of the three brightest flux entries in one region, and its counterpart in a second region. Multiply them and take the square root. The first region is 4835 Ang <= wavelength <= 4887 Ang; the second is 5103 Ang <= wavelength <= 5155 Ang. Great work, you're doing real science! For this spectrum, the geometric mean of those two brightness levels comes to 5.2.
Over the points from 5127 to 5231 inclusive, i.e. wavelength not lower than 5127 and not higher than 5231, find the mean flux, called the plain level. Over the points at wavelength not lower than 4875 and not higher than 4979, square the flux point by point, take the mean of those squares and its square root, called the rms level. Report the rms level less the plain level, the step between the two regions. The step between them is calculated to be -1.01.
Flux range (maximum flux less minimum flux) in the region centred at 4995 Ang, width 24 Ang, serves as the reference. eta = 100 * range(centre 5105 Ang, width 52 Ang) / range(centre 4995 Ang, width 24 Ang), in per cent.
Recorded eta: 91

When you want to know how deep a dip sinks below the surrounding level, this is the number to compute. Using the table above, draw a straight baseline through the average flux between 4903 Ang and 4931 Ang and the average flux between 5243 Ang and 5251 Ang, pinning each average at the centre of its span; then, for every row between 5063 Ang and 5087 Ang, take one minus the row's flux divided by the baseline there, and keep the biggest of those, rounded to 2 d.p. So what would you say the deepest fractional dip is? 0.08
